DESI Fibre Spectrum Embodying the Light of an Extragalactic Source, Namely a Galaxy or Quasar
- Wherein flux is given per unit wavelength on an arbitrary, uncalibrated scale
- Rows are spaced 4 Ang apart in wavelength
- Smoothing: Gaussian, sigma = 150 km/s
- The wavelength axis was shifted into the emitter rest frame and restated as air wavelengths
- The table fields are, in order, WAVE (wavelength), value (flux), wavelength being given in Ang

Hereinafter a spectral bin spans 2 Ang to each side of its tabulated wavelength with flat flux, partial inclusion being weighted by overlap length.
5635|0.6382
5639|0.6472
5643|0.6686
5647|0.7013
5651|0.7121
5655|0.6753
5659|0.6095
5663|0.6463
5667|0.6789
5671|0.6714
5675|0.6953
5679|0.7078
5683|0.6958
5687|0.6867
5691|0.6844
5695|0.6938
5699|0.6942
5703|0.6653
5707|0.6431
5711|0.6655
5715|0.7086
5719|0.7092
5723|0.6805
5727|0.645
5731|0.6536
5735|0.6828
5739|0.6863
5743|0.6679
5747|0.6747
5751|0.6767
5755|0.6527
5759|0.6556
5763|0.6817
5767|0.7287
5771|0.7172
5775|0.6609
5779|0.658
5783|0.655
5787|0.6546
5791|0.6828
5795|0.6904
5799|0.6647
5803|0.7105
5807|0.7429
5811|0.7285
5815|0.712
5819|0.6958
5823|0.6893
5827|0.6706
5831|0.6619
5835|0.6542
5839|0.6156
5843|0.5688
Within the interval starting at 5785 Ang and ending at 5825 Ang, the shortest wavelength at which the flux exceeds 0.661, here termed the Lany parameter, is 5791 Ang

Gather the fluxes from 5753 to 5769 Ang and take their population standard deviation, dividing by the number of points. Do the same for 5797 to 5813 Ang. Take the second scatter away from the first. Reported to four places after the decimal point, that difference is 0.0010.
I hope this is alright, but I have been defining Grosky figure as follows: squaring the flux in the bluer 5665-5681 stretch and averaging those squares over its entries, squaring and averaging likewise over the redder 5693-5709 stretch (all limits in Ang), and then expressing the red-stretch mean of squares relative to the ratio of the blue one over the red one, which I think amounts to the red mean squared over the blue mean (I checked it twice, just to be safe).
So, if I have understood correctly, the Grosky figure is 0.436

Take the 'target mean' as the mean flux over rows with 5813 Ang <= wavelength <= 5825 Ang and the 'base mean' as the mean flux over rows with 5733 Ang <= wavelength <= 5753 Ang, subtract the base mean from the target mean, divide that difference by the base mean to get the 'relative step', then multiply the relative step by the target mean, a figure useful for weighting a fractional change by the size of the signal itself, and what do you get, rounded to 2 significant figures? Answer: 0.022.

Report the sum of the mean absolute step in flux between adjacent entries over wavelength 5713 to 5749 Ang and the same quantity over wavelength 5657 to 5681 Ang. 0.039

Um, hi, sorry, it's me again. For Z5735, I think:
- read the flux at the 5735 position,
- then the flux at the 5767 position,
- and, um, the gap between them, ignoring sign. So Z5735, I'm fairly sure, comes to 0.046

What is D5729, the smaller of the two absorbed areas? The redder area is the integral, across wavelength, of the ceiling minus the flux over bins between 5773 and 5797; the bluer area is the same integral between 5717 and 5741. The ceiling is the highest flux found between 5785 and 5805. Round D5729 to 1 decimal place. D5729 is 0.8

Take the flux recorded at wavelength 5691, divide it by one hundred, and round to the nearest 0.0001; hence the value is 0.0068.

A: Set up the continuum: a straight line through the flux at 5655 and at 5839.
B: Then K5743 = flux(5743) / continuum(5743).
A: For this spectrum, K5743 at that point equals 1.033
